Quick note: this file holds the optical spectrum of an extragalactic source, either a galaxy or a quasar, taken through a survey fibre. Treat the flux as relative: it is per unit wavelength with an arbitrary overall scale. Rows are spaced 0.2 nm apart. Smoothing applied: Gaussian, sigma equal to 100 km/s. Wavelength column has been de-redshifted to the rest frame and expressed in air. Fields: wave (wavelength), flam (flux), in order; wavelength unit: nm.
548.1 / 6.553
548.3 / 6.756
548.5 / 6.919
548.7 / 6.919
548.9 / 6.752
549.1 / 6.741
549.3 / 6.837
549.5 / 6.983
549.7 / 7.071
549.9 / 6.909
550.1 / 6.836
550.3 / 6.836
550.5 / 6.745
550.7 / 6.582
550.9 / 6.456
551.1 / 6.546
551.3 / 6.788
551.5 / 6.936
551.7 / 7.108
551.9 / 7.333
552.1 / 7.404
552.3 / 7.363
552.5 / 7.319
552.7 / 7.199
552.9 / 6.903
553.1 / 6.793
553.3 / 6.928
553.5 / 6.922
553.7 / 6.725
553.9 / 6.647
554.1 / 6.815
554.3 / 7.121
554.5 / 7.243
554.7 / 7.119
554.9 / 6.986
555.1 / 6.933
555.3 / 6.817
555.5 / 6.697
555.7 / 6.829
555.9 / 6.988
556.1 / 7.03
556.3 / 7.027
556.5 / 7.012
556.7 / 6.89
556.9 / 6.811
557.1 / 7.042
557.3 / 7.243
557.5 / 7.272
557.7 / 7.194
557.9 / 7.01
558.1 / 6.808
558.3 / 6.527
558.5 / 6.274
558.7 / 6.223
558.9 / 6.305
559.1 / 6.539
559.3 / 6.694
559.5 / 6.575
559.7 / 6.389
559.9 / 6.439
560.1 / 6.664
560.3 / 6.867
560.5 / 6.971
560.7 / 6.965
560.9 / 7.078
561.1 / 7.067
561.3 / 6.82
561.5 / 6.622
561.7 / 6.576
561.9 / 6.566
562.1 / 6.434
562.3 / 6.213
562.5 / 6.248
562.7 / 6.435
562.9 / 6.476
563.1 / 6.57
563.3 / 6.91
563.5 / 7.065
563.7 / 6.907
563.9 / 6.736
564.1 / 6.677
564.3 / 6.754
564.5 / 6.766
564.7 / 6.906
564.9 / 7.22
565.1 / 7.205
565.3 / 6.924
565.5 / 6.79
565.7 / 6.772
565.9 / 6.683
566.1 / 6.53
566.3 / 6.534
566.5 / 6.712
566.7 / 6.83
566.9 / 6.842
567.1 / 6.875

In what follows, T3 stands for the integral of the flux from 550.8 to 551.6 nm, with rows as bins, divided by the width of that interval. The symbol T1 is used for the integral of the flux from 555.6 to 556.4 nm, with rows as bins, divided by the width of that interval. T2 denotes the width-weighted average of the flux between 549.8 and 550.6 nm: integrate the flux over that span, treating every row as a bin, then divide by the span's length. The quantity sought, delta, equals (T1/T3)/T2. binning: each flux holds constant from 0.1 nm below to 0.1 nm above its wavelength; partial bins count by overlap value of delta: 0.1527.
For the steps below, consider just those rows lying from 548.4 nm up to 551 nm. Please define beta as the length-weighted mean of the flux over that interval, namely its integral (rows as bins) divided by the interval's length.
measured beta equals 6.81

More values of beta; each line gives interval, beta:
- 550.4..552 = 6.81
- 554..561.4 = 6.85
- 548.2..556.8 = 6.92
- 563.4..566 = 6.88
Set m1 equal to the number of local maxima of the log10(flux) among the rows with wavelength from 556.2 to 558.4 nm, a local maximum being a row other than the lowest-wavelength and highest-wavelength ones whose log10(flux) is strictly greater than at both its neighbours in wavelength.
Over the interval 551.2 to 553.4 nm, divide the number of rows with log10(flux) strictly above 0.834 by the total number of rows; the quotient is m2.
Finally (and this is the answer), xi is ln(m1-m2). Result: -1.7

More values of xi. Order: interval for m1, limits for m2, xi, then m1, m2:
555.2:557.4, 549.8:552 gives -0.8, 1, 0.5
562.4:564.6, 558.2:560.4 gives -0.1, 1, 0.1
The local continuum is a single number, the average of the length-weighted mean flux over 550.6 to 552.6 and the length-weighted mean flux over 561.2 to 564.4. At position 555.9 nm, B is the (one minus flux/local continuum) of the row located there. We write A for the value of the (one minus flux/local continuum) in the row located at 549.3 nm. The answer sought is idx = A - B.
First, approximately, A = -0.005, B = -0.03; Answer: 0.02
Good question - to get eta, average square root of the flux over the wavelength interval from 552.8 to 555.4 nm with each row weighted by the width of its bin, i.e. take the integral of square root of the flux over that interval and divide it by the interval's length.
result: 2.63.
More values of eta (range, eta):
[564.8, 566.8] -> 2.61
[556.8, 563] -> 2.59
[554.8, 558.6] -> 2.63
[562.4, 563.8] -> 2.58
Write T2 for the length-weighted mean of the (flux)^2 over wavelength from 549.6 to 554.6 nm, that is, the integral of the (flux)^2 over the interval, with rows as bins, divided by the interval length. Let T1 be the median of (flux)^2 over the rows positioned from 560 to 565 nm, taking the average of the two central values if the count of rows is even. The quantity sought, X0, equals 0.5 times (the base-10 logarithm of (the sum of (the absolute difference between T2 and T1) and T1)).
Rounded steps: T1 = 45.6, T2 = 48.2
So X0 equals 0.842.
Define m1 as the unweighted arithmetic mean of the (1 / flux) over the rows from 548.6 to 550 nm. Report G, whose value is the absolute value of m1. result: 0.1452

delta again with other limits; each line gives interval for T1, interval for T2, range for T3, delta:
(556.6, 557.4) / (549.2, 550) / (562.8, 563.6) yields 0.1490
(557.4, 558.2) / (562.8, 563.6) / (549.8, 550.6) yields 0.1532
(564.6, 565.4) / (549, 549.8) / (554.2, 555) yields 0.1437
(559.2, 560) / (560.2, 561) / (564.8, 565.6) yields 0.1331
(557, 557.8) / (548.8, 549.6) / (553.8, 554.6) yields 0.1513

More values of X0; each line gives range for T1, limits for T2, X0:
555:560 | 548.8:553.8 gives 0.840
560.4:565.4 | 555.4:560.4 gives 0.831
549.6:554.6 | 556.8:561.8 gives 0.848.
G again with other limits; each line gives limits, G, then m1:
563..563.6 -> 0.1462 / 0.146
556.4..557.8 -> 0.1416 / 0.142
